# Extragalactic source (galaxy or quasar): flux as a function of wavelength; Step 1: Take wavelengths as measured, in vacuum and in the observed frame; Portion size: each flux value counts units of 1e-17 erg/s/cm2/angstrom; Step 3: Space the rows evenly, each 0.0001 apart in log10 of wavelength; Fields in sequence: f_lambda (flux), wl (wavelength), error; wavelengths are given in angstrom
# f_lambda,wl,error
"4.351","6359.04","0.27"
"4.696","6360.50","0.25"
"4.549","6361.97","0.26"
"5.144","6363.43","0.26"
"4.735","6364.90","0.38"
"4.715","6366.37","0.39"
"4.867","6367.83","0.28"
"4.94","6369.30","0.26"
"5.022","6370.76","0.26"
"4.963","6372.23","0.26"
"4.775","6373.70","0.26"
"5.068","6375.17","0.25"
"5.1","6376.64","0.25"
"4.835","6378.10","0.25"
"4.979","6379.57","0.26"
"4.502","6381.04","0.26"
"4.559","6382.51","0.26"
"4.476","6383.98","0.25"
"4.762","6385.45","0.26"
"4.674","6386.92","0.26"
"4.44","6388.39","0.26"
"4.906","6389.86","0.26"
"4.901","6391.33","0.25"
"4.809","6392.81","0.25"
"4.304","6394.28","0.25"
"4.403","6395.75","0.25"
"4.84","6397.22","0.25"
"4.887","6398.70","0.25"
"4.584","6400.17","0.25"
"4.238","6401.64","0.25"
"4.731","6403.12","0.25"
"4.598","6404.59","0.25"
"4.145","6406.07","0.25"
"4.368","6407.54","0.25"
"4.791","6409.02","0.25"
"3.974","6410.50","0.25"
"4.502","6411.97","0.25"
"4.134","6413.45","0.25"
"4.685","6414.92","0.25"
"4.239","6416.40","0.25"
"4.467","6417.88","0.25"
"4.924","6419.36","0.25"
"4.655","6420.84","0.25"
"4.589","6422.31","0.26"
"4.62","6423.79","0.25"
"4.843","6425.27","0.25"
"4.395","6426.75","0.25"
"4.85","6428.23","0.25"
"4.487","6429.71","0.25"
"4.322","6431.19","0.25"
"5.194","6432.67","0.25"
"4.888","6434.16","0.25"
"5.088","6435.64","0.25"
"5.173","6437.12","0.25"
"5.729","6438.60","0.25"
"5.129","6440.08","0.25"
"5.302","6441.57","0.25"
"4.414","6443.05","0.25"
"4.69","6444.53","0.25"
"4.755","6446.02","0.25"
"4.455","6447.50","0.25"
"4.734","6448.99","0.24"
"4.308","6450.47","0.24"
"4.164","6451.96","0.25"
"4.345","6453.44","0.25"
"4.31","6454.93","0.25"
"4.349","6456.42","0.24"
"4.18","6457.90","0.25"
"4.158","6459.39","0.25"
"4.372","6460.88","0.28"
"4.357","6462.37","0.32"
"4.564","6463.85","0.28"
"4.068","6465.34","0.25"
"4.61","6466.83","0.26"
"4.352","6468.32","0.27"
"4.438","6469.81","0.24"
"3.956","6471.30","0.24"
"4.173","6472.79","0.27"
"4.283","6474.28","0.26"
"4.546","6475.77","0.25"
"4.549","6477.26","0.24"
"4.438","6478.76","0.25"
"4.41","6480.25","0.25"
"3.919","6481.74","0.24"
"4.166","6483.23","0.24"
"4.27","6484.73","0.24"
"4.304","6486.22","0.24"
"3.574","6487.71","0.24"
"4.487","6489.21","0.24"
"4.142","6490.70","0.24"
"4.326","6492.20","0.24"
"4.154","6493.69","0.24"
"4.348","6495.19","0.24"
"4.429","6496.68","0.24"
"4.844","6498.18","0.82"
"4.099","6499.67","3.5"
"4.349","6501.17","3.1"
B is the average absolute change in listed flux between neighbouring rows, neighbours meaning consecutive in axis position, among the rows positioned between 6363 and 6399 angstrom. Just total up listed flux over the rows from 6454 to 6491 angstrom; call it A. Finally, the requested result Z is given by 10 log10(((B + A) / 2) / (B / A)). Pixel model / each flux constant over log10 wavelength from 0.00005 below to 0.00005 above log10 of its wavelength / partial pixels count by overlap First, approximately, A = 107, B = 0.19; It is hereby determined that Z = 44.8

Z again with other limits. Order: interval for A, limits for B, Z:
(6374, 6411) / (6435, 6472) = 43.9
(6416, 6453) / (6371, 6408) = 44.7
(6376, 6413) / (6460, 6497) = 44.0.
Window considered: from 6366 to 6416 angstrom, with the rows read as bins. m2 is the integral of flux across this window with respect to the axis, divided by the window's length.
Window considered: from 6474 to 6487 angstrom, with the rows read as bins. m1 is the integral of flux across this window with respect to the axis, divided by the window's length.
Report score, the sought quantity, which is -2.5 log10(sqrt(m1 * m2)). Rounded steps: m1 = 4.32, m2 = 4.66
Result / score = -1.63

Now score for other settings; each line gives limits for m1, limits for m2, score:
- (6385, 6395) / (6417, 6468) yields -1.67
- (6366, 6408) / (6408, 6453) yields -1.68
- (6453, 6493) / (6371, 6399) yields -1.64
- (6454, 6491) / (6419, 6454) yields -1.64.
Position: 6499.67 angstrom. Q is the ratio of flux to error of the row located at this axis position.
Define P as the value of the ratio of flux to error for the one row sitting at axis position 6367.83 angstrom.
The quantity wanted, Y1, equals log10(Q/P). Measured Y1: -1.17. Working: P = 17.4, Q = 1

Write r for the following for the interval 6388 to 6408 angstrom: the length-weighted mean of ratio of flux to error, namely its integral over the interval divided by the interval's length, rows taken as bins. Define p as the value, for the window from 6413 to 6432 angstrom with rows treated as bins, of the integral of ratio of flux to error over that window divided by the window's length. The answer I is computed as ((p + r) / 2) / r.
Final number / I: 1.00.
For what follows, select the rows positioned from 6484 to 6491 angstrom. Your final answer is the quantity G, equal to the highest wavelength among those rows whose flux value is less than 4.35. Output 6490.70 angstrom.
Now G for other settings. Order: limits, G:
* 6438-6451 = 6450.47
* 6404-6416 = 6413.45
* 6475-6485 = 6484.73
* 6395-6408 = 6406.07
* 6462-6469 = 6465.34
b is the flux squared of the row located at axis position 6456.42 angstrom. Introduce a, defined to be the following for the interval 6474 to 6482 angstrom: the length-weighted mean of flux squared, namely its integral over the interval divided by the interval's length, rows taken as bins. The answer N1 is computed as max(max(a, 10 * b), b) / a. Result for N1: 10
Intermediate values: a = 19.3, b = 19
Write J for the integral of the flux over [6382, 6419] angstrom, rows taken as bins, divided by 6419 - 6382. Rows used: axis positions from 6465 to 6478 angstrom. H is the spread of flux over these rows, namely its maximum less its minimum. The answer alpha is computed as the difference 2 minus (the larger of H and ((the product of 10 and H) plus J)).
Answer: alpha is -9.1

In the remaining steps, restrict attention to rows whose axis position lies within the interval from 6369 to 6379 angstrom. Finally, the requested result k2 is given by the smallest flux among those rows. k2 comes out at 4.775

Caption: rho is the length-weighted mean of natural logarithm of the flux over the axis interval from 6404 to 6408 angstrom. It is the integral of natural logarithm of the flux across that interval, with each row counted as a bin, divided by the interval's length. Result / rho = 1.47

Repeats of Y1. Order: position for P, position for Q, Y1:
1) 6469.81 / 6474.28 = -0.05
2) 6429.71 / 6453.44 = -0.01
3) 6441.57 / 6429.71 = -0.07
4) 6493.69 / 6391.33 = 0.05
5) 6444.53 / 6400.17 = -0.01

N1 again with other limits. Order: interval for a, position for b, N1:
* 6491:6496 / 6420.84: 12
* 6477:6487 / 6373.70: 12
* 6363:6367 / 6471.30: 7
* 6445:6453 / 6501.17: 9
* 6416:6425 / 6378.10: 11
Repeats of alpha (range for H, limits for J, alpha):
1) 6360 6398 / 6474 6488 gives -10.7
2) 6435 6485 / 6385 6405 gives -20.7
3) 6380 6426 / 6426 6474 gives -12.1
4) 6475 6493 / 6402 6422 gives -12.2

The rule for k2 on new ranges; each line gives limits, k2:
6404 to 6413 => 3.974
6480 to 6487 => 3.919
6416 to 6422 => 4.239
